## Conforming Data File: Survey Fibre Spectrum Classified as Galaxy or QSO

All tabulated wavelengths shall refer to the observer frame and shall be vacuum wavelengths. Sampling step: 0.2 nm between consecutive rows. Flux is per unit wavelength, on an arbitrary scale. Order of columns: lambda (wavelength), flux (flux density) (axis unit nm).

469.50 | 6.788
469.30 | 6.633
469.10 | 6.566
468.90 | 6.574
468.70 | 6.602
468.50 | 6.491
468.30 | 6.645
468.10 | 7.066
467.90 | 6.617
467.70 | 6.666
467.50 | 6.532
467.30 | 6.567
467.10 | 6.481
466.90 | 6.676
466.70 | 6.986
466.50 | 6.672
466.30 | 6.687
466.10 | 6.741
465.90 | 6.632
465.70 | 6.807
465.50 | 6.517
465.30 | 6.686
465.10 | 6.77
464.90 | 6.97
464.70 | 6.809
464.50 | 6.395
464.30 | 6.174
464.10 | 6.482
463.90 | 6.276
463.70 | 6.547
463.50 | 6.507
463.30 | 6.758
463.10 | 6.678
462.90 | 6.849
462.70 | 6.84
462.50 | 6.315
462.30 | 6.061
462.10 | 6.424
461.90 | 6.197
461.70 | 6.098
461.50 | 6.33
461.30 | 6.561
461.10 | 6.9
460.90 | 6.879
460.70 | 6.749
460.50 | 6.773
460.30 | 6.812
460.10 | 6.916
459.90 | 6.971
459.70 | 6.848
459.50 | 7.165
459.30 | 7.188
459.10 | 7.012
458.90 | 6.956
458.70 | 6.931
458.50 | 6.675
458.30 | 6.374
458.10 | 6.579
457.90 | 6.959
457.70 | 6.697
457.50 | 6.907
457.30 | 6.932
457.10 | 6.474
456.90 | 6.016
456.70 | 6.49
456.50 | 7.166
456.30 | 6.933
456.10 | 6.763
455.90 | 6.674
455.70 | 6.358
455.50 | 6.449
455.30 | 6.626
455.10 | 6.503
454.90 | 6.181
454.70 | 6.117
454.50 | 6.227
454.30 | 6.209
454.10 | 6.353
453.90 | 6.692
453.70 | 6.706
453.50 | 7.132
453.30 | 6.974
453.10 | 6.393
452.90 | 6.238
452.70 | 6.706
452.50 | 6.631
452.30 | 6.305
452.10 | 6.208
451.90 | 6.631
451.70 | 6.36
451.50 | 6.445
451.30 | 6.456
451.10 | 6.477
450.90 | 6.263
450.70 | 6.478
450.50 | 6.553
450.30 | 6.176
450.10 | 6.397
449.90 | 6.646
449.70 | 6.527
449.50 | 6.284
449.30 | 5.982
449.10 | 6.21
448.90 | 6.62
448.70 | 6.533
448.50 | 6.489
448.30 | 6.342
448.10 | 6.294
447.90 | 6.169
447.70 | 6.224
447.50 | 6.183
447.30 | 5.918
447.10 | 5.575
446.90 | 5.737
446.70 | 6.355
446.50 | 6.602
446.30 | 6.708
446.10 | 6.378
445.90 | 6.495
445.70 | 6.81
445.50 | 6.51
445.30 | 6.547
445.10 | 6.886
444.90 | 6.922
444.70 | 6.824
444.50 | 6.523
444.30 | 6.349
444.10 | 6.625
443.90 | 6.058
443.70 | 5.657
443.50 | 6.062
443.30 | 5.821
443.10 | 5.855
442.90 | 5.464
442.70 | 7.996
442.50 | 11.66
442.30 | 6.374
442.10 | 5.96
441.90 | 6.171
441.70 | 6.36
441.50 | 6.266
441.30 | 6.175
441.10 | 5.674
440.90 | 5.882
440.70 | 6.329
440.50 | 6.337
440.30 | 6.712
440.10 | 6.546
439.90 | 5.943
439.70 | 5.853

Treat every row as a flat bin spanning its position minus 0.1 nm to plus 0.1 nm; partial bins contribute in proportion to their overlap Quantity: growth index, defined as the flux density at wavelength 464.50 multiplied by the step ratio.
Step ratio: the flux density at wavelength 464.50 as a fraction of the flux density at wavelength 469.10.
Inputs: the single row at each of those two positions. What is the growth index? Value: 6.23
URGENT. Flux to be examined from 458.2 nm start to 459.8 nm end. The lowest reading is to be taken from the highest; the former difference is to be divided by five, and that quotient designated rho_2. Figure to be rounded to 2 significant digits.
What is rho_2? 0.16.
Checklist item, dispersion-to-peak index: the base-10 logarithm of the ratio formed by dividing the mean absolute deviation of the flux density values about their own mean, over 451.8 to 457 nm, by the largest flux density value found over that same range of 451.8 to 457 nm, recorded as -1.45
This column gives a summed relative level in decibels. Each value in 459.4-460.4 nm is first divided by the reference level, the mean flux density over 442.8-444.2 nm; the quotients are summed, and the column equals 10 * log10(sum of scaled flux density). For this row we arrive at 7.67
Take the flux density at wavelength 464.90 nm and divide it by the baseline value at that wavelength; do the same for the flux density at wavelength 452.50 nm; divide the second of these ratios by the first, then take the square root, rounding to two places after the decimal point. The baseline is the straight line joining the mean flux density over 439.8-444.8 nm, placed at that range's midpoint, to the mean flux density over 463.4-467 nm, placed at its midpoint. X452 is 0.98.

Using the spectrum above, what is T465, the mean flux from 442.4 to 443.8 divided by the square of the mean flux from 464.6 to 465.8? 0.152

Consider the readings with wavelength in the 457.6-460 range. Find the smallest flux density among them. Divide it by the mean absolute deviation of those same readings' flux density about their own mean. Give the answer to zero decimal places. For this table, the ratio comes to 34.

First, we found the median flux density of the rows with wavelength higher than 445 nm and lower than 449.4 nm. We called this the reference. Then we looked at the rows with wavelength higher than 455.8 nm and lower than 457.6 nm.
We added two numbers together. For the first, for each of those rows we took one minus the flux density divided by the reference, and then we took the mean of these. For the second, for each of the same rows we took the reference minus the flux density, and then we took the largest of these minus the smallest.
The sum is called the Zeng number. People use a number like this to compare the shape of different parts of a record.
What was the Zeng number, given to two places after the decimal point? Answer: 1.10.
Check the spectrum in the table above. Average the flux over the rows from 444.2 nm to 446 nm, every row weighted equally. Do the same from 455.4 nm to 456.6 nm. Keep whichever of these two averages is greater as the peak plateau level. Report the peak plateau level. 6.72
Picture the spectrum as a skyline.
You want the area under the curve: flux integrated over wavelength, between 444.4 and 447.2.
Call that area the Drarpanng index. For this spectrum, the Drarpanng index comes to 18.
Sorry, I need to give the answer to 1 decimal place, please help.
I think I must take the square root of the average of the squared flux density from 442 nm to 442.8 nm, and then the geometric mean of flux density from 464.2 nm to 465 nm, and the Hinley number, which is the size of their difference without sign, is 1.7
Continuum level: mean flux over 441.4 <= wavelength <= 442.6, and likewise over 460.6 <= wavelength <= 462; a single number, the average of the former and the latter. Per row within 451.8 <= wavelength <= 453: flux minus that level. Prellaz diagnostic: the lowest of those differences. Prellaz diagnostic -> -0.62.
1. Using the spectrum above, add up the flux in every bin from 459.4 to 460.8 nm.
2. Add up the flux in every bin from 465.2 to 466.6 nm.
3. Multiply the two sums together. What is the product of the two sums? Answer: 2255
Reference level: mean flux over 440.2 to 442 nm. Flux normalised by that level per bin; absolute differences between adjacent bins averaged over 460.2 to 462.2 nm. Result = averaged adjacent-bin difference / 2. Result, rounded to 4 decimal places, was 0.0120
